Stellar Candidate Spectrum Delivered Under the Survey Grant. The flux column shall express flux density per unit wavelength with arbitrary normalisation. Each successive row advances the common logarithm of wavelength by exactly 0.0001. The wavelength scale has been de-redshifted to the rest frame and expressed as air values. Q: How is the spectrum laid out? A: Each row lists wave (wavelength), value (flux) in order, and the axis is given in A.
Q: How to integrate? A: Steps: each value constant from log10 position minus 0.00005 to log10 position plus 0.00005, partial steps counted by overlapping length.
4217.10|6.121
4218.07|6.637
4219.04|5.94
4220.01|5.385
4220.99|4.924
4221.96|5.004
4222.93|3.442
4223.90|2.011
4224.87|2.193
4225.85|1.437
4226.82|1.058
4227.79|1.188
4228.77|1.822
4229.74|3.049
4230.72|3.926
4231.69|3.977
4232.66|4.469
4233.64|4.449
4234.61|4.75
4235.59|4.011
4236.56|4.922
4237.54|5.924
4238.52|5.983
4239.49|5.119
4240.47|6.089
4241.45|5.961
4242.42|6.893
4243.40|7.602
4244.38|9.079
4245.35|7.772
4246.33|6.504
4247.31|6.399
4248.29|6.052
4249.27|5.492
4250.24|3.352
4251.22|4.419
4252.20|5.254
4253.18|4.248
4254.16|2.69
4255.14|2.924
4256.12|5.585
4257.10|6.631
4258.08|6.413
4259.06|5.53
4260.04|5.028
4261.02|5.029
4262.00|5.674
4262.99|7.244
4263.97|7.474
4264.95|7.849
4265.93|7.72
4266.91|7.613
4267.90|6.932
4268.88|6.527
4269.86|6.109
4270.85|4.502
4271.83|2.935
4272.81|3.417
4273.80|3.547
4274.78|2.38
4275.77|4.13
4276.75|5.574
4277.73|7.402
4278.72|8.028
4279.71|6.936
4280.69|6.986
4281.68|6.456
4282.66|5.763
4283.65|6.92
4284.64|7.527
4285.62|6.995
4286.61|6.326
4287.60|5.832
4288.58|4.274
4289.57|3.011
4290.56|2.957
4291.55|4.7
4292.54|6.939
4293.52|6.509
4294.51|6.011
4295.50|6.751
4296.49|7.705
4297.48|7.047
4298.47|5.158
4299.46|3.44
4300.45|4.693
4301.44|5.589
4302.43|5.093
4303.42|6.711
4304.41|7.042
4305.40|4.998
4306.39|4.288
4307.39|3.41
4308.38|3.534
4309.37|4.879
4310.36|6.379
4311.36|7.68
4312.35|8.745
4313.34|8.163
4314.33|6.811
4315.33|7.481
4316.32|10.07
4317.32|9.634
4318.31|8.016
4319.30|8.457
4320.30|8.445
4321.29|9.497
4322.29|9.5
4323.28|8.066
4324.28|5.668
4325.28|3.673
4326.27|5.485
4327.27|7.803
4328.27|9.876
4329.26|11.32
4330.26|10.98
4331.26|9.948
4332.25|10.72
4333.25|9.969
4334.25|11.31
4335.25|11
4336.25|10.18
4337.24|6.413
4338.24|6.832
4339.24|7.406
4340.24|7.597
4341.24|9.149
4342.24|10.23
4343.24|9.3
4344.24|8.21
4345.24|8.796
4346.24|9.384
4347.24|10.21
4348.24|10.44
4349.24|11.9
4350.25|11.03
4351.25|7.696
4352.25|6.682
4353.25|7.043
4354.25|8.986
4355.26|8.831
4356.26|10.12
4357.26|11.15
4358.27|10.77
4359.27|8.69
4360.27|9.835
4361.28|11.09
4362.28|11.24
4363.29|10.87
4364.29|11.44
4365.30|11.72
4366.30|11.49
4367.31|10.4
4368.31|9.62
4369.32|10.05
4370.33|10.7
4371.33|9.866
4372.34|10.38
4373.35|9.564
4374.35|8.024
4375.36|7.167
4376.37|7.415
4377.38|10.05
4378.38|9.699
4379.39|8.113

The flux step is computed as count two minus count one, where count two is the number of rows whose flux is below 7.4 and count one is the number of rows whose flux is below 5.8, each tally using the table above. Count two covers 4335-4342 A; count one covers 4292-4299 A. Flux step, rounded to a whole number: 1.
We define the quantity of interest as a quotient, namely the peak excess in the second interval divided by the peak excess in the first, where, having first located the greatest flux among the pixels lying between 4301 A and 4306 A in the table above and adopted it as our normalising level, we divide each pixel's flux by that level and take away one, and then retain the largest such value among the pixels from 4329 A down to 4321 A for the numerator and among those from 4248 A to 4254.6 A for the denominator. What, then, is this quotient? -2.9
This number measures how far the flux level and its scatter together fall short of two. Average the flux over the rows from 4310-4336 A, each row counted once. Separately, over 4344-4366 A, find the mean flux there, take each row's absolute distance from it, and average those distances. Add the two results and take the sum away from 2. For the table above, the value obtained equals -7.9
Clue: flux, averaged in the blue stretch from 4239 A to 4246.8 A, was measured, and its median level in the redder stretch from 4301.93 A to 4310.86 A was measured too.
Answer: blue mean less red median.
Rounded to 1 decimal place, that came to 1.9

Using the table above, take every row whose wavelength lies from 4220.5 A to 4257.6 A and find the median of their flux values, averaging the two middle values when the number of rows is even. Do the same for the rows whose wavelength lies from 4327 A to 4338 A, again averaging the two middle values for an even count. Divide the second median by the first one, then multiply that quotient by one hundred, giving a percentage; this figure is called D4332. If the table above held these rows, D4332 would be 211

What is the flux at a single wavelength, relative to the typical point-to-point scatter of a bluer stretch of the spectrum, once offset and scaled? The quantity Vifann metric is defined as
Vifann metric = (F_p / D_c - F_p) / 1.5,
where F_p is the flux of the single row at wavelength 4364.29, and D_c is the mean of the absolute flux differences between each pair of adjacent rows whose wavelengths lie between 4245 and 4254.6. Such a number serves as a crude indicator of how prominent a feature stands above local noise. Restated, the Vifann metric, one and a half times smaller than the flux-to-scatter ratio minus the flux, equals 0.10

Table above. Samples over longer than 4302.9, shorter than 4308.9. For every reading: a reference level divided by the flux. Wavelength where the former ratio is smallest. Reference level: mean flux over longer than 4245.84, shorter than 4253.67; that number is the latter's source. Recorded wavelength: 4304.41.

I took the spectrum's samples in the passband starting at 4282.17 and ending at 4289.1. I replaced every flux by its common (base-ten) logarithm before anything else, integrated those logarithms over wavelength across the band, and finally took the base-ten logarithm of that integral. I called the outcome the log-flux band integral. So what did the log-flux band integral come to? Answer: 0.74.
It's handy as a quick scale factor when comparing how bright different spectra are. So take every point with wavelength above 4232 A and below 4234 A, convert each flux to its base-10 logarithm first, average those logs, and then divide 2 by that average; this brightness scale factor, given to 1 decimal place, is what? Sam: 3.1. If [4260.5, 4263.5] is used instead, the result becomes 2.6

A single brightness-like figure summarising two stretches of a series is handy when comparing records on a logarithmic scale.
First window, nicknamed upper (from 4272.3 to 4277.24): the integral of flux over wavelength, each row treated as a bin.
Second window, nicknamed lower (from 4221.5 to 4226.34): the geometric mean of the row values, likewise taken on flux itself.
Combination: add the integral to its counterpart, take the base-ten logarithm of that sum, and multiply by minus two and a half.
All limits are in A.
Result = -3.3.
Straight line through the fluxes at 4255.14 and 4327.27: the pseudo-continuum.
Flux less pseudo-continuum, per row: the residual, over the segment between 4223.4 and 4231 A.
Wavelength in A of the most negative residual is 4226.82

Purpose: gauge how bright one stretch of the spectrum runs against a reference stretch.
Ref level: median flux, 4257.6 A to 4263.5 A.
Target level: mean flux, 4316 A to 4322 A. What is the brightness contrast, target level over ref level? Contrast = 1.61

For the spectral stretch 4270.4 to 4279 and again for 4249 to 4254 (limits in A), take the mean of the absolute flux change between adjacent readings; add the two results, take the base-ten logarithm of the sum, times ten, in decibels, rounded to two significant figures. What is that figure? 3.8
